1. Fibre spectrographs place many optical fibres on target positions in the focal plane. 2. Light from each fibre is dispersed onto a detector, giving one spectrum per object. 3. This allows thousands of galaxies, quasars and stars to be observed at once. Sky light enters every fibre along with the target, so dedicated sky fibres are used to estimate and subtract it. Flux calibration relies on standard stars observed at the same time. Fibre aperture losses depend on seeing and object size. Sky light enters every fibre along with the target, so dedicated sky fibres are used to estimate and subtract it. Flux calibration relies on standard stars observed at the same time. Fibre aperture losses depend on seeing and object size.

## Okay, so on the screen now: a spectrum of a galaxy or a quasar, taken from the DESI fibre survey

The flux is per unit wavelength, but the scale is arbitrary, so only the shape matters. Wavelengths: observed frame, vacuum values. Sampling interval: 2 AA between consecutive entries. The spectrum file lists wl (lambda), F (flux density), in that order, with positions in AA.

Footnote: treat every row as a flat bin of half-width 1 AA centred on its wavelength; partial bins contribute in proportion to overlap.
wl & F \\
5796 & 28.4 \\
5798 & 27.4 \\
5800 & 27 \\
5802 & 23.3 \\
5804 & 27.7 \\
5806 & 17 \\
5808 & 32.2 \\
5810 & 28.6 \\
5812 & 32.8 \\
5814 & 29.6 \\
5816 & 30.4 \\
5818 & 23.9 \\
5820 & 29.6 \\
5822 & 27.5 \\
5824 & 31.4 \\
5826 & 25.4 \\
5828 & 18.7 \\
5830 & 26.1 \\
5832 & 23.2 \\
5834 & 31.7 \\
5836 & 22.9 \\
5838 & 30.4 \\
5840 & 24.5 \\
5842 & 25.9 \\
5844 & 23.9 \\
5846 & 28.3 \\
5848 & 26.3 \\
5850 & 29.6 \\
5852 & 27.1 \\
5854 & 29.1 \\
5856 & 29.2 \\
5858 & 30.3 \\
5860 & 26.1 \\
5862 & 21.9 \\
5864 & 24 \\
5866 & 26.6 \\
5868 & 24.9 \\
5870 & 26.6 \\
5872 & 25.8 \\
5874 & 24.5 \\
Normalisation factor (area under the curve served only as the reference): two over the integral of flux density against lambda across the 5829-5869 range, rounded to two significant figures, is 0.0019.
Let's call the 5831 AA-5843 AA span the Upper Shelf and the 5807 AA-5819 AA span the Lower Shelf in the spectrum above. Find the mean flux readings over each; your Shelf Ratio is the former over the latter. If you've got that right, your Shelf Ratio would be 0.89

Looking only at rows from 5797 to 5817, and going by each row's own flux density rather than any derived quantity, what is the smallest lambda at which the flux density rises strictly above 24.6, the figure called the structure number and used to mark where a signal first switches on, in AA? 5798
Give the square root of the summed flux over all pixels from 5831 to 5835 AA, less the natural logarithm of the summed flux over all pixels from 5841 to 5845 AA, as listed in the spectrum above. 3.50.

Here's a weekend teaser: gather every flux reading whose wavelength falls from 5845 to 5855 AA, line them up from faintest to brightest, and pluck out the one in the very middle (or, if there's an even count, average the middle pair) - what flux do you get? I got 28.3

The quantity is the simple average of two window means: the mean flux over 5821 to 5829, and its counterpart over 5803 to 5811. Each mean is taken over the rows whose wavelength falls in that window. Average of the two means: 26.1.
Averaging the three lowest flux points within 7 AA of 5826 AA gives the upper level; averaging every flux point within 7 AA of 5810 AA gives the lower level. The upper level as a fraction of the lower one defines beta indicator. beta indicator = 0.79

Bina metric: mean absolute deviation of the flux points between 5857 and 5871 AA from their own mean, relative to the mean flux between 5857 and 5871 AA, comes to 0.072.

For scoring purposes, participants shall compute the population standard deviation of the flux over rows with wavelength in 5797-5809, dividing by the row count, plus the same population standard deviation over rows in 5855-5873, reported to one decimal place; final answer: 7.1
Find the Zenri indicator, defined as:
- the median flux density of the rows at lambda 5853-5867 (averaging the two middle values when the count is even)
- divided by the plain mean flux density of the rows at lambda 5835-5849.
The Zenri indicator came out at 1.02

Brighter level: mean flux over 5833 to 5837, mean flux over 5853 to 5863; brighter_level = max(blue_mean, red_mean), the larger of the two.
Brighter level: 27.3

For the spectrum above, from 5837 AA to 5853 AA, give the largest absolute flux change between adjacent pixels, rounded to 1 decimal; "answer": 5.9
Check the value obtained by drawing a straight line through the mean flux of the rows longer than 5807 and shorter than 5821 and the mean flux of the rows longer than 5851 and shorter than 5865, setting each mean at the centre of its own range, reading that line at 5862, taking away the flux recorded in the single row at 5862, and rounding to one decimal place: 4.7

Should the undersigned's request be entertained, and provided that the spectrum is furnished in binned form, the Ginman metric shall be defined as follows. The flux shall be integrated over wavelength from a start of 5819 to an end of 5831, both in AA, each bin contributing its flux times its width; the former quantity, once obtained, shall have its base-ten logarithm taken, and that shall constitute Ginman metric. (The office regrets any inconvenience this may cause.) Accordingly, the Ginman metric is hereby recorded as 2.50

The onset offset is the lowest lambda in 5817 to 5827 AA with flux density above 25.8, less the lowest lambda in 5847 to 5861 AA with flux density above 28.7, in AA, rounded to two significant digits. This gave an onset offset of -30 AA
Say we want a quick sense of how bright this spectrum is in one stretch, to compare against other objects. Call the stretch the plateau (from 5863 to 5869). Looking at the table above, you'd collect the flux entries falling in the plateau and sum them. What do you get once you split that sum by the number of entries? 25.2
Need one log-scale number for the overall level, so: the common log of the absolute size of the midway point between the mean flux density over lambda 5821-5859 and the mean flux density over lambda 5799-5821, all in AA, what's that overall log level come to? 1.43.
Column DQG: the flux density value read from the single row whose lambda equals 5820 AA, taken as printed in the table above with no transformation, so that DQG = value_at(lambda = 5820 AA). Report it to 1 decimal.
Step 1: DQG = 29.6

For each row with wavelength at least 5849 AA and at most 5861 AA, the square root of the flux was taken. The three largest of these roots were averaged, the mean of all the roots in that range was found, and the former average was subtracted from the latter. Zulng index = -0.11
